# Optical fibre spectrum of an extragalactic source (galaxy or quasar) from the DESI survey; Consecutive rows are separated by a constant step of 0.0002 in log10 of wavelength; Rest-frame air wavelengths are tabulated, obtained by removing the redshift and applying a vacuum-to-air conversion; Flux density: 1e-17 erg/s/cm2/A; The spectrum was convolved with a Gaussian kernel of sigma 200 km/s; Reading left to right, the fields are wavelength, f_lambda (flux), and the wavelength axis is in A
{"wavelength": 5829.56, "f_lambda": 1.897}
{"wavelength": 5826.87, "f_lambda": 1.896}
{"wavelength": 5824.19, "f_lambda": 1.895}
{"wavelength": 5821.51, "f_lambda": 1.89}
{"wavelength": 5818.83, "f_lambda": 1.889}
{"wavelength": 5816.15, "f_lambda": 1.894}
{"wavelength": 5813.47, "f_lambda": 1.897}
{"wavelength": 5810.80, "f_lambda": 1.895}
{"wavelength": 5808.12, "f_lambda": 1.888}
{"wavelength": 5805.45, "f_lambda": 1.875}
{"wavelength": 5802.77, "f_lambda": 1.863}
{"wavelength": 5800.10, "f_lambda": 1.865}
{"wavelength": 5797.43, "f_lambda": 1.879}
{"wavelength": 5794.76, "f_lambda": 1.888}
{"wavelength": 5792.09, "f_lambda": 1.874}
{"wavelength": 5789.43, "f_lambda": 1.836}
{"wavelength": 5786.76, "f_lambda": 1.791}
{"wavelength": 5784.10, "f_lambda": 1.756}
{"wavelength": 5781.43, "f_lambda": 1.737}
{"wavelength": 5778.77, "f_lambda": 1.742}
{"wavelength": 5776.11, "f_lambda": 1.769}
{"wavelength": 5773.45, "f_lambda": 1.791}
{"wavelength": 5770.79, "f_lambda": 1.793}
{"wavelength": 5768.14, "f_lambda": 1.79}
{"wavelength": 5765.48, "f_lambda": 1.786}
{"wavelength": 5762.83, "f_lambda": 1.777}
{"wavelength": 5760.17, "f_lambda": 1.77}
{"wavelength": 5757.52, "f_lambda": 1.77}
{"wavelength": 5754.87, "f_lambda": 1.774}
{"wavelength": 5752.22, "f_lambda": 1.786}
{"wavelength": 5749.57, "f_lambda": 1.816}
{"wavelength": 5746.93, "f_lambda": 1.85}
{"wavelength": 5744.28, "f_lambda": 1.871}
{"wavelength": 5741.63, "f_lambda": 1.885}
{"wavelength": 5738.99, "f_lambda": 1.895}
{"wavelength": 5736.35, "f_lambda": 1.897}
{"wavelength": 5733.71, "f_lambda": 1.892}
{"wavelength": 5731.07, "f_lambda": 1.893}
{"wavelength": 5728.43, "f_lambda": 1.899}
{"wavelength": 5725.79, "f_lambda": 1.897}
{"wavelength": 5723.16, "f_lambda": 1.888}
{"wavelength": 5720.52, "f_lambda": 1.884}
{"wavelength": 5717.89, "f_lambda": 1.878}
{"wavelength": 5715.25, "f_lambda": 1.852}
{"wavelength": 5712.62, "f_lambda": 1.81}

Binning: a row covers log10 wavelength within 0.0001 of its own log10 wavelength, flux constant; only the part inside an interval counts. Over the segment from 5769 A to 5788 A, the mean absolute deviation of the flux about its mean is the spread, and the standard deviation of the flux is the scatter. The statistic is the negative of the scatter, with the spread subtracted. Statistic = -0.04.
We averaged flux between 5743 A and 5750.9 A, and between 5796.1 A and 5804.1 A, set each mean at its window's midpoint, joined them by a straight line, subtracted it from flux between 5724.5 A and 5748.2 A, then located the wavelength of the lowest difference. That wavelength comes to 5746.93 A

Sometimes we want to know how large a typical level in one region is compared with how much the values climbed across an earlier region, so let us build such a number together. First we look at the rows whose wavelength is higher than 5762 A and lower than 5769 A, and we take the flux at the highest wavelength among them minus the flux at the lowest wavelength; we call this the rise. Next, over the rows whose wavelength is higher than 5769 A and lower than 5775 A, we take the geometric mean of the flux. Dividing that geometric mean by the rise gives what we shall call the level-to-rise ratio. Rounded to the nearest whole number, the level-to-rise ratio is 138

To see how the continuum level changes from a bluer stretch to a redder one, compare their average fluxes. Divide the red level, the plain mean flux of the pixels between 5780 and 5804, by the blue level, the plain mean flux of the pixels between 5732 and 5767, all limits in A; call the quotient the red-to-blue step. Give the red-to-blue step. 1.00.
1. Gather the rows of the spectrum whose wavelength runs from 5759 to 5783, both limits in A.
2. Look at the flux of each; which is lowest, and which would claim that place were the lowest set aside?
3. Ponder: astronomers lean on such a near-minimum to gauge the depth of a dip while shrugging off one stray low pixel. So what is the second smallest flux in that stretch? 1.742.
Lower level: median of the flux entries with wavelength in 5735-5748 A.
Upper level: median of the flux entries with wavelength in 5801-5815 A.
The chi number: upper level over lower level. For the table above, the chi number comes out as 1.002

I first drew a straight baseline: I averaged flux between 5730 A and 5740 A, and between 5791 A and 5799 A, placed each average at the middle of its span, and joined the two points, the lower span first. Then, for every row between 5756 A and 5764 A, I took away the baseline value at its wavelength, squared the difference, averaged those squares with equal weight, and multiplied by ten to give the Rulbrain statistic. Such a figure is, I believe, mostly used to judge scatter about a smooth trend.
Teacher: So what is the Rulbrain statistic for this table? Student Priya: 0.135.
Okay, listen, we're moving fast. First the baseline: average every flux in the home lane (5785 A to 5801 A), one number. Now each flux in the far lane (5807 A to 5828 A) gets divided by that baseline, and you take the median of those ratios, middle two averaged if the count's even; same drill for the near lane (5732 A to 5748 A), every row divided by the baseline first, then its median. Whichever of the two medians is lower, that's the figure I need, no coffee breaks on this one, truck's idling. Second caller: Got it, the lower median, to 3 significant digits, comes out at 1.02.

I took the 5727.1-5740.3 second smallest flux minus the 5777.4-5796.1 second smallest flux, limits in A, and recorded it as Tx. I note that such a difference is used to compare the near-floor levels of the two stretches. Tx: 0.15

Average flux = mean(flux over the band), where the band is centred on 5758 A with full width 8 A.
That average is 1.771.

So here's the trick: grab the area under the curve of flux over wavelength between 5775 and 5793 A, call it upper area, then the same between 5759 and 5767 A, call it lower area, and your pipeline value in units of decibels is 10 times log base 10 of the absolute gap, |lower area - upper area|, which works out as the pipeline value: 13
